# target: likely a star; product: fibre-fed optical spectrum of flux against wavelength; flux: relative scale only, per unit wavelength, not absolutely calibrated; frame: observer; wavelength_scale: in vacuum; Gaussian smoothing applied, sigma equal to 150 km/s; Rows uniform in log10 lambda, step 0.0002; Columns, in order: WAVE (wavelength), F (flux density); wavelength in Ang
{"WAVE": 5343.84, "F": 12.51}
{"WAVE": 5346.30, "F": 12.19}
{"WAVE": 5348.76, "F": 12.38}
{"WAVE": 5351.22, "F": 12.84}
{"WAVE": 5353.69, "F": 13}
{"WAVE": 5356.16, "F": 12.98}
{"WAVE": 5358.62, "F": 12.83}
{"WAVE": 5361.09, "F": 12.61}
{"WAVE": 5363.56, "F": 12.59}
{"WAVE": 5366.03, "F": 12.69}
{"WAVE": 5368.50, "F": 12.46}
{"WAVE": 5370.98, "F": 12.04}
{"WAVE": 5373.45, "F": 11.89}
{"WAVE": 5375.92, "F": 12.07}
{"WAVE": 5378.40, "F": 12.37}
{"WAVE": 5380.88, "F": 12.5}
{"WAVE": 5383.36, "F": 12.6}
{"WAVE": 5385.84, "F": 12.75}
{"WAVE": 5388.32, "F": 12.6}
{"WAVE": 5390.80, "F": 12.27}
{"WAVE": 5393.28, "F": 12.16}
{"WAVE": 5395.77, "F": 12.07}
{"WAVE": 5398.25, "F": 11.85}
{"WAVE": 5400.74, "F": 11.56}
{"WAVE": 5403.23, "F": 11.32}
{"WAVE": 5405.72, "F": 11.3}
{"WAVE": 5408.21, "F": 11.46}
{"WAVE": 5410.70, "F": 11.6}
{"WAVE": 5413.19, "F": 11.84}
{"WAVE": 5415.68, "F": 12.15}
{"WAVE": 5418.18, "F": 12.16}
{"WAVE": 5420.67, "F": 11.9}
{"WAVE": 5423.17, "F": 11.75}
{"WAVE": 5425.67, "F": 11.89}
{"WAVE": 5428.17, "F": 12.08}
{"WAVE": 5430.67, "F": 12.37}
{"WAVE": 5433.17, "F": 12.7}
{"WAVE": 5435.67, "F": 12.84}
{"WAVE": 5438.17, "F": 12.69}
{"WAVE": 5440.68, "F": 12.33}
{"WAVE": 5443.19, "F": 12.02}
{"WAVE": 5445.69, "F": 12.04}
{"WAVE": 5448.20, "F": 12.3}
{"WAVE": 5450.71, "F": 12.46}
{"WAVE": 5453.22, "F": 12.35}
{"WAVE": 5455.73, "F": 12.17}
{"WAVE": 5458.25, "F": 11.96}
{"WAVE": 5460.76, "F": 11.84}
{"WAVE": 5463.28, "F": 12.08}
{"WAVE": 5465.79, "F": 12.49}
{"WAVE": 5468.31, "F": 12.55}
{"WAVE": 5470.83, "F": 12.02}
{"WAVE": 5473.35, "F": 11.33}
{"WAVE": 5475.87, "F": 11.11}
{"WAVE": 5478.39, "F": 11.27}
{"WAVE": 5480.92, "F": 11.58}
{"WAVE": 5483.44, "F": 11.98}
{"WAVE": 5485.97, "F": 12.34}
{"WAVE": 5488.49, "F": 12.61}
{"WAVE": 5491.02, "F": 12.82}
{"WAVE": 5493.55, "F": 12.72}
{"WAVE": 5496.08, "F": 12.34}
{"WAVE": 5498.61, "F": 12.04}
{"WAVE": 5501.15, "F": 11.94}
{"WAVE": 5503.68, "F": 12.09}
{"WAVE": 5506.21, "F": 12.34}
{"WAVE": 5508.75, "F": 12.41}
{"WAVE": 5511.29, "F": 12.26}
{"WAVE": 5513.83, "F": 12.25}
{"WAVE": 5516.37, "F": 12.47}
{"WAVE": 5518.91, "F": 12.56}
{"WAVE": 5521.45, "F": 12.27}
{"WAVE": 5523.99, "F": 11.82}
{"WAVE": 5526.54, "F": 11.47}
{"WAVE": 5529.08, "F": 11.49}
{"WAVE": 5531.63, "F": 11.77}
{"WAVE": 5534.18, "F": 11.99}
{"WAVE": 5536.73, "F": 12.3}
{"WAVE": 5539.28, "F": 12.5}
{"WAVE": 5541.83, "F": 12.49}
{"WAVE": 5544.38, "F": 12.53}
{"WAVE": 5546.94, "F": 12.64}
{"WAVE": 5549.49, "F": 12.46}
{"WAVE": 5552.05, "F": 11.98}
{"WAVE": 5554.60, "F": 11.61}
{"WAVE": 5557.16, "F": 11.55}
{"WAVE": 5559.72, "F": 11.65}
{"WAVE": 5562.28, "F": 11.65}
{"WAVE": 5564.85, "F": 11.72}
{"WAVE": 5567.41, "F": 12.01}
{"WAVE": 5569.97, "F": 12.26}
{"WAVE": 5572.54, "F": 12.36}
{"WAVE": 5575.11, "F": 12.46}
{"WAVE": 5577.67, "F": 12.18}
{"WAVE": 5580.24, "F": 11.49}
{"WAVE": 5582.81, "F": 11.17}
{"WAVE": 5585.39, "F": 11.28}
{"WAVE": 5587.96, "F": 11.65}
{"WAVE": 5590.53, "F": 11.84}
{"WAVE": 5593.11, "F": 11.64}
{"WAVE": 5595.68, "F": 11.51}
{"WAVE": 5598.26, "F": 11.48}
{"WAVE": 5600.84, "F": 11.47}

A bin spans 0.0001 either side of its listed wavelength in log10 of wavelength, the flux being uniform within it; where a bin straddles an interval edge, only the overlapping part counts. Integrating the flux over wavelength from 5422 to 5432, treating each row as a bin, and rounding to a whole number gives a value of 120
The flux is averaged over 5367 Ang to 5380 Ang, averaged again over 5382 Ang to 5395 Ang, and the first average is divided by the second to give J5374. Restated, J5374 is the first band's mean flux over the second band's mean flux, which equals 0.98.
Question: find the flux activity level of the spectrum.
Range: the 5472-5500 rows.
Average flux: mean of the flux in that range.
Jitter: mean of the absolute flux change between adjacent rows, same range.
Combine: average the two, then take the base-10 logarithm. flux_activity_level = 0.788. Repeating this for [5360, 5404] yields 0.794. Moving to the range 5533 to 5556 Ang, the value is 0.796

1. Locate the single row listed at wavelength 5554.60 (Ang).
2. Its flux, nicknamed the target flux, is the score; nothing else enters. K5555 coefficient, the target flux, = 11.61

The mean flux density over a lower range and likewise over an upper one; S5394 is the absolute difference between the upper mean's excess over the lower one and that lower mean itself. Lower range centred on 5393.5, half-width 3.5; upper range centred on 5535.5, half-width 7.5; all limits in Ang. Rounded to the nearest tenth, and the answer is 12.2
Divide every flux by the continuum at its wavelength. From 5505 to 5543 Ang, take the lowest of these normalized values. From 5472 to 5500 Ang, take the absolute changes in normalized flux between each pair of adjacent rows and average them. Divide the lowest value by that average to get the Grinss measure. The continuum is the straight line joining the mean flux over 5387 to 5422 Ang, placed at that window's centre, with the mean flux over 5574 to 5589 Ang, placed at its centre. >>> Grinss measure 42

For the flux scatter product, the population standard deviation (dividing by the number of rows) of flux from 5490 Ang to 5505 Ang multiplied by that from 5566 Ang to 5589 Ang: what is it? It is 0.15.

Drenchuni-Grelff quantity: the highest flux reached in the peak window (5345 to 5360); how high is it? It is 13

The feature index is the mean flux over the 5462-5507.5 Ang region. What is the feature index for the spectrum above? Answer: 12.1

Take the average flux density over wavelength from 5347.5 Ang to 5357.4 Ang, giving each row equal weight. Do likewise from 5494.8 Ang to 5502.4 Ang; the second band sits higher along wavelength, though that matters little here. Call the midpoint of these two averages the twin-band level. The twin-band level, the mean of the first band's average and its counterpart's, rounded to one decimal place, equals 12.5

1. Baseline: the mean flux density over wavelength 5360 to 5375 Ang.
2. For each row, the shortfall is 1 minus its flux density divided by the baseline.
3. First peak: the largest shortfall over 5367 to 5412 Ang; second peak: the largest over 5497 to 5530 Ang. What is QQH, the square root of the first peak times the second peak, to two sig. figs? 0.080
